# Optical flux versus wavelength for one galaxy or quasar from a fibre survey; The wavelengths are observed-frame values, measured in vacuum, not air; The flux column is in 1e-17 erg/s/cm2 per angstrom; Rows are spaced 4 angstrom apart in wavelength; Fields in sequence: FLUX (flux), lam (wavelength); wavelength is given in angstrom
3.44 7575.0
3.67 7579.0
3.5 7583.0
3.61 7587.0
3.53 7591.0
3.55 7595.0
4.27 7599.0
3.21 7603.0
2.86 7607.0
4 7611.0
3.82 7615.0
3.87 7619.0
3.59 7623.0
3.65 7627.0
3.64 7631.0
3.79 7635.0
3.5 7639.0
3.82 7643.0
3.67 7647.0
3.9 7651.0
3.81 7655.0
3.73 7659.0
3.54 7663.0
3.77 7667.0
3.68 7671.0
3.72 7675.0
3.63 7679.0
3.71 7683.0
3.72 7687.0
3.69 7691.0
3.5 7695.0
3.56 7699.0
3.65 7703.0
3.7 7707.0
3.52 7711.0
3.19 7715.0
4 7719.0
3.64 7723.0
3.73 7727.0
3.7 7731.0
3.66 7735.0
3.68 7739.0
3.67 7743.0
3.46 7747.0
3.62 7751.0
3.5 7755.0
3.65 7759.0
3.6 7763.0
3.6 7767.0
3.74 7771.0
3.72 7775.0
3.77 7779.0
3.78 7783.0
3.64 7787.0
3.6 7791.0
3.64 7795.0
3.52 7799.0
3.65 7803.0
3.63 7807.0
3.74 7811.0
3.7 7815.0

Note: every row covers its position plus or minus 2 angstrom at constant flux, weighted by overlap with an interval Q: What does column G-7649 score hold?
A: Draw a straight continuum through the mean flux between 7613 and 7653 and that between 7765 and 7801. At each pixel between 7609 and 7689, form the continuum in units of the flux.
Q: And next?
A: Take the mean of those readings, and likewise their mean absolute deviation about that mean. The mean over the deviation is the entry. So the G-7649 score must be 40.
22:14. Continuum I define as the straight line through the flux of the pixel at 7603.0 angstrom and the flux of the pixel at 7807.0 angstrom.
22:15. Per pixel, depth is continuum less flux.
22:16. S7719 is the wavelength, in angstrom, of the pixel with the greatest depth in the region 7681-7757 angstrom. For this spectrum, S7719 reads 7715.0 angstrom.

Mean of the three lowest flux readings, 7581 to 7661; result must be 3.19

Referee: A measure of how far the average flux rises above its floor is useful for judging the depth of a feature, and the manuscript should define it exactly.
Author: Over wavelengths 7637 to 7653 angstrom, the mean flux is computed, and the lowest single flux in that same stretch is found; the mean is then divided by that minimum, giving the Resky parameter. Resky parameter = 1.06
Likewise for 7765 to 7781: 1.03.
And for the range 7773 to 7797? 1.03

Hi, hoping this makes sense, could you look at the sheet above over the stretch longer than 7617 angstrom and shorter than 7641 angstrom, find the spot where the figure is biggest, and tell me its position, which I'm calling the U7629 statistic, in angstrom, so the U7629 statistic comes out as 7619.0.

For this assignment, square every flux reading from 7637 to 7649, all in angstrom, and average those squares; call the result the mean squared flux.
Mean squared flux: 13.4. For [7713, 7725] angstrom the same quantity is 13.1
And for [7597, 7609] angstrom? 12.2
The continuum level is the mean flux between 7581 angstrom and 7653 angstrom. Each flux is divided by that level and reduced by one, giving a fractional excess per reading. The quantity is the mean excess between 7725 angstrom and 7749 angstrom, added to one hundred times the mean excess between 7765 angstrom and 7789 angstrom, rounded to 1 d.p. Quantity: 1.5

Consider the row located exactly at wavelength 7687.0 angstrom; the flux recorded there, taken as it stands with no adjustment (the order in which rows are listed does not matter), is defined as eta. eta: 3.72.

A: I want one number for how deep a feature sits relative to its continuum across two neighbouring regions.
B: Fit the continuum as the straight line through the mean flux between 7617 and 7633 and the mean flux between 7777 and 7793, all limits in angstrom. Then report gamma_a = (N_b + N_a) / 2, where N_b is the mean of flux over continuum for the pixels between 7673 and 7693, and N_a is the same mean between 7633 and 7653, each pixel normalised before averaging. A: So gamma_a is 1.01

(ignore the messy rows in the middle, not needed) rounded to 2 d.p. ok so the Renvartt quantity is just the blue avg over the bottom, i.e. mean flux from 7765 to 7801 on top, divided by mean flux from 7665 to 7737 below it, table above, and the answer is 1.00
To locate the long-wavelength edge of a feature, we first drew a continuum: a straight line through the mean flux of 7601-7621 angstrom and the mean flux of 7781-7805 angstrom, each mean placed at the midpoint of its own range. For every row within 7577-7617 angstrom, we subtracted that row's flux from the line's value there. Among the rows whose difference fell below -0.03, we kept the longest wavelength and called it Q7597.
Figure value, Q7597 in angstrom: 7615.0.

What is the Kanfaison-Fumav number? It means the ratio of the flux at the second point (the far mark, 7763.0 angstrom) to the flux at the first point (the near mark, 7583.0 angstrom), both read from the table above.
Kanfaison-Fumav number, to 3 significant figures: 1.03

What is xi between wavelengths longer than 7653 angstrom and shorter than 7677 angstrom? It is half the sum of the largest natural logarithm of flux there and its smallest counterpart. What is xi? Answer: 1.30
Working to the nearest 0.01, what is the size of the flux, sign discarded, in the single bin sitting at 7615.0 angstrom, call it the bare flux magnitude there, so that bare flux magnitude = 3.82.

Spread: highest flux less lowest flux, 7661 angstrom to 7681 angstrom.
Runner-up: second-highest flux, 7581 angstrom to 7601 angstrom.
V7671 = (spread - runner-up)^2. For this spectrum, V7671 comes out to 11.4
